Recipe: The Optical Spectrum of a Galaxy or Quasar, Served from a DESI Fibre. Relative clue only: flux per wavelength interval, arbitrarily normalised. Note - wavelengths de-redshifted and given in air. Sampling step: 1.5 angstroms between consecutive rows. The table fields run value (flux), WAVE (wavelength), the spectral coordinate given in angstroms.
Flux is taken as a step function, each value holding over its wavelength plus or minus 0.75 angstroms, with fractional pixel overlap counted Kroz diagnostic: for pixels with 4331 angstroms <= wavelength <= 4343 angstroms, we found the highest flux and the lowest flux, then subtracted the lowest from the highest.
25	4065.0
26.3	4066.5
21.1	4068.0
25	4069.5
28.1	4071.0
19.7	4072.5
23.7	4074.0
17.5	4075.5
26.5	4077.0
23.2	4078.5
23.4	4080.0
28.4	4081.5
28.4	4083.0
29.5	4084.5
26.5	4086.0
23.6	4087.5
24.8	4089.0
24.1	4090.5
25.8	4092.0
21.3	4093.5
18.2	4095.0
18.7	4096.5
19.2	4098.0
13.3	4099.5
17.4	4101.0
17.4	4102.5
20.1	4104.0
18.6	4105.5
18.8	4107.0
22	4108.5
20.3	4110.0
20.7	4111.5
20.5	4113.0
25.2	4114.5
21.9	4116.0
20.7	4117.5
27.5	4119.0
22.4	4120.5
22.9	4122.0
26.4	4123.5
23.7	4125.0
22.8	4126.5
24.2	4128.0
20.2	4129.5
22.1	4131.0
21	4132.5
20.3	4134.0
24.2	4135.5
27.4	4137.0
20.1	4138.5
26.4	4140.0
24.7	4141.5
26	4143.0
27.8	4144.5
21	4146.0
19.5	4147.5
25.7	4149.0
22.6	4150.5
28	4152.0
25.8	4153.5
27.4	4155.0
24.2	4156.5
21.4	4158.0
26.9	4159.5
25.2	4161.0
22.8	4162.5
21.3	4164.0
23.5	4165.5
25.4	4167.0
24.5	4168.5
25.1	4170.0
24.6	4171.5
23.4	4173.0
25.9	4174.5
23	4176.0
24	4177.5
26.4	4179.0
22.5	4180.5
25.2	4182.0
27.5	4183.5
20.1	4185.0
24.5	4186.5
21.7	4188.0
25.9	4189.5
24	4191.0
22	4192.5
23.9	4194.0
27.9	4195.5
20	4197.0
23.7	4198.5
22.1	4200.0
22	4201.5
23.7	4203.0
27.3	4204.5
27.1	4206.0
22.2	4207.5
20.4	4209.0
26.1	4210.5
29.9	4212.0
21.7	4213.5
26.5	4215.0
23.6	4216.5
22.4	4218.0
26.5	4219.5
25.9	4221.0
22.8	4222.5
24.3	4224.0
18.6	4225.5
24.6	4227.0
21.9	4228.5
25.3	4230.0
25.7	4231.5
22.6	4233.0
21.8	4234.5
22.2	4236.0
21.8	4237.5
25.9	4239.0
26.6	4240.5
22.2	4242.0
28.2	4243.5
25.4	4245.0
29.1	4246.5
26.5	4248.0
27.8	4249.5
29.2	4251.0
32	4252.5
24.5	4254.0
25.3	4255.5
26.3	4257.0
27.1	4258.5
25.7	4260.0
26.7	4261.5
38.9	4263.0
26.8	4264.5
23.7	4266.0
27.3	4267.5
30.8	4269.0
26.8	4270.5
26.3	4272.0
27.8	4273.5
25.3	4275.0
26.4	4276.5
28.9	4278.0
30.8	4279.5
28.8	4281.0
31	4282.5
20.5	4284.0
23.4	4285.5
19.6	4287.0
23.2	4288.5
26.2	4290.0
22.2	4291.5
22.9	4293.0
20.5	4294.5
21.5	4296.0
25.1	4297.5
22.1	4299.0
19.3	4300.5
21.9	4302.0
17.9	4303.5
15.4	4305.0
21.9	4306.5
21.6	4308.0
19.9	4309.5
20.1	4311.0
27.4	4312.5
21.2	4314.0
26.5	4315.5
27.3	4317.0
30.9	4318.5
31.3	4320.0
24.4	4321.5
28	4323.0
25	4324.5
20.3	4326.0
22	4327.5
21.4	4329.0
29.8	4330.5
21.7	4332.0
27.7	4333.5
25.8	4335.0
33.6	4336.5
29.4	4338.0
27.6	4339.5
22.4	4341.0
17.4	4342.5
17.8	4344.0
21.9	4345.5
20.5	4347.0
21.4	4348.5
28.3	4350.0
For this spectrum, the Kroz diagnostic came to 16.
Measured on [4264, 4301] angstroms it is 12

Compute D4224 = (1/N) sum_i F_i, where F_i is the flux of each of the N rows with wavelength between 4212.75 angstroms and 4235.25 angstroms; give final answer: 23.6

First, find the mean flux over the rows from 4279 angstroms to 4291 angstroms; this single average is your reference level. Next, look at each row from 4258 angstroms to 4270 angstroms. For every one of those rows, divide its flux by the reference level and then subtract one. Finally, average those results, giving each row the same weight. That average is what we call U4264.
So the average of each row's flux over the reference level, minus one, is 0.12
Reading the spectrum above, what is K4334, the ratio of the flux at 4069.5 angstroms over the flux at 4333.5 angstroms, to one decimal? 0.9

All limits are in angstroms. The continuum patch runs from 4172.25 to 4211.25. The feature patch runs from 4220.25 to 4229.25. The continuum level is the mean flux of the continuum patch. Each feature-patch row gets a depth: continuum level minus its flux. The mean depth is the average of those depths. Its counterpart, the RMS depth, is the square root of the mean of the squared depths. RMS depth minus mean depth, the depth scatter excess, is 1.6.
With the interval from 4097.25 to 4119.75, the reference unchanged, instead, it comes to 1.2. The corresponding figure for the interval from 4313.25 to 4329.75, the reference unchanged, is 5.3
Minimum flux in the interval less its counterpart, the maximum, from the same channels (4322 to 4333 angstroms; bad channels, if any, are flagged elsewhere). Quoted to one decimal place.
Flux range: -9.5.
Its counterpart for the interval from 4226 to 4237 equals -3.9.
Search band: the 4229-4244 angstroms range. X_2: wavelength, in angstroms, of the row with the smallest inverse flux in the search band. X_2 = 4243.5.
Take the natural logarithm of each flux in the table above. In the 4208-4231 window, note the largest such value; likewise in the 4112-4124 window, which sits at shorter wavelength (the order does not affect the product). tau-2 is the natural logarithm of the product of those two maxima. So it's 2.42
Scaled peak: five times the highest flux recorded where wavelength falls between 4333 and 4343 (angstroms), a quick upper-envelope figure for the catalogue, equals 168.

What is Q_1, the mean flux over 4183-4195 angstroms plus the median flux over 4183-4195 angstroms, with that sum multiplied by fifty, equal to 2383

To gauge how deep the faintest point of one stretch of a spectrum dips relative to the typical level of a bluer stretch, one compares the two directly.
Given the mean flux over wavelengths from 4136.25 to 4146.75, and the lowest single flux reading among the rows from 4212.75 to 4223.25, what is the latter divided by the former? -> 0.88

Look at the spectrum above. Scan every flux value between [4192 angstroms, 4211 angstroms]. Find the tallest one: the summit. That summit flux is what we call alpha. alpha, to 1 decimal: 27.9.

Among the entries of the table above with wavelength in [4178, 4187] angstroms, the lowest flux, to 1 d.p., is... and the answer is 20.1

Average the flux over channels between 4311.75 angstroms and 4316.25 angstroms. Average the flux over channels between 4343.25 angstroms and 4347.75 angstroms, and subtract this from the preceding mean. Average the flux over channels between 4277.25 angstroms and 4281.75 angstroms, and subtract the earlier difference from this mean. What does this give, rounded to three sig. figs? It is 24.5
